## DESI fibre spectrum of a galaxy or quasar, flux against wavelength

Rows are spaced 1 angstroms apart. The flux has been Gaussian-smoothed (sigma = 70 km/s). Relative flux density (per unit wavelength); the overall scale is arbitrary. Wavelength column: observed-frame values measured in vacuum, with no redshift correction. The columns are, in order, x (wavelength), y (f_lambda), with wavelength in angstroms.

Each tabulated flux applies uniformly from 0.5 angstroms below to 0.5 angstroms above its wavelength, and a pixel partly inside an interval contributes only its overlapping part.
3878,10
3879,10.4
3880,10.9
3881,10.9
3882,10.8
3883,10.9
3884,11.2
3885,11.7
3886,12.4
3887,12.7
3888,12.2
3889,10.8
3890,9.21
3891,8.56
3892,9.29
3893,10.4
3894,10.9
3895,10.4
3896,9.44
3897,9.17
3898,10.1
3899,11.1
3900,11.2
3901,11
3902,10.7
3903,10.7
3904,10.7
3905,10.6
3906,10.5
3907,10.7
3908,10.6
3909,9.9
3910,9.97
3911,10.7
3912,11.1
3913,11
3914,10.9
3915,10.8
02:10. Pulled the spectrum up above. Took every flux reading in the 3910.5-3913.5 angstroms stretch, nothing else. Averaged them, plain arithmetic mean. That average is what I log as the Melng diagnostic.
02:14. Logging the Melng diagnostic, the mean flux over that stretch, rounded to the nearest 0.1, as 10.9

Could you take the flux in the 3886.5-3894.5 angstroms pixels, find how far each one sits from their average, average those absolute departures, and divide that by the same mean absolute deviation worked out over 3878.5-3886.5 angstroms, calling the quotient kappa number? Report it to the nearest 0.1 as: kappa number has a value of 2.5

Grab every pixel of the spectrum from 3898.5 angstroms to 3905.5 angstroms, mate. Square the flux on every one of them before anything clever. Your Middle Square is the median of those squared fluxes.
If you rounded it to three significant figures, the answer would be 114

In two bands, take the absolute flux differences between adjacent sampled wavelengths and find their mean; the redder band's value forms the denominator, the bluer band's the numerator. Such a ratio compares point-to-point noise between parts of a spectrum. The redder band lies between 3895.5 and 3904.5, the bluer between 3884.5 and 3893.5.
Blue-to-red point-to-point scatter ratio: 2.5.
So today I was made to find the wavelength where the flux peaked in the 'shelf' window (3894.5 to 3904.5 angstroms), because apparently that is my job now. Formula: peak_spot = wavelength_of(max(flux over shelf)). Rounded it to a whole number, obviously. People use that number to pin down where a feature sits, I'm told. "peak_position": 3900 angstroms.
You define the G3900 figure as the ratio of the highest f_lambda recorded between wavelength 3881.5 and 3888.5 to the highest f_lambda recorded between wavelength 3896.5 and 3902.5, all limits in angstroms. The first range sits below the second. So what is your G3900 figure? 1.13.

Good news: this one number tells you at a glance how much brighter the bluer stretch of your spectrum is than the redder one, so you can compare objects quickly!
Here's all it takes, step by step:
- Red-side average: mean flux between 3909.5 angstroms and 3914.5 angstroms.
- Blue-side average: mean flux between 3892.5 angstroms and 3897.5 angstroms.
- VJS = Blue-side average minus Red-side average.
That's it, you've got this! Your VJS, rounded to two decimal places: -0.67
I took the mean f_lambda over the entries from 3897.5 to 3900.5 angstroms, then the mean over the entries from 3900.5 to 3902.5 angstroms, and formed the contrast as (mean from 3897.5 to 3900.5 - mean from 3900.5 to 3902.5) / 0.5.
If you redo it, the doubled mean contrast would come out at 0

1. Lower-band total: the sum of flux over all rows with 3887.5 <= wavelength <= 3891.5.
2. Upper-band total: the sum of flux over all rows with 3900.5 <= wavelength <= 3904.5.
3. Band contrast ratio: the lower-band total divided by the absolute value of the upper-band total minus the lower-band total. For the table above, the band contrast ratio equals 17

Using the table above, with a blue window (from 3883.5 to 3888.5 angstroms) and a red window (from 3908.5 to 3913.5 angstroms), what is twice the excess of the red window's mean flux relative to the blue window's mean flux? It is -3.0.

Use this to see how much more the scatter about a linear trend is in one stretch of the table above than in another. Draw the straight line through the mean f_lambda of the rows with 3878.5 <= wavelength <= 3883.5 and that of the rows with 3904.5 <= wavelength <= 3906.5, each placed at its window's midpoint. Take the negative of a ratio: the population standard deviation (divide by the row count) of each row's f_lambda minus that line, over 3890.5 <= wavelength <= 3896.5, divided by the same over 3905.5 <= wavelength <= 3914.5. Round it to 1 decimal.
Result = -2.0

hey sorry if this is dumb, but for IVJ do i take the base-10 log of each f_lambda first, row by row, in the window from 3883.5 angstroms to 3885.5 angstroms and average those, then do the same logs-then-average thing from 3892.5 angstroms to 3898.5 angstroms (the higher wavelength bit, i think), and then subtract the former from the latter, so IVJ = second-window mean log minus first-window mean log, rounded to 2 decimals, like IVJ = -0.06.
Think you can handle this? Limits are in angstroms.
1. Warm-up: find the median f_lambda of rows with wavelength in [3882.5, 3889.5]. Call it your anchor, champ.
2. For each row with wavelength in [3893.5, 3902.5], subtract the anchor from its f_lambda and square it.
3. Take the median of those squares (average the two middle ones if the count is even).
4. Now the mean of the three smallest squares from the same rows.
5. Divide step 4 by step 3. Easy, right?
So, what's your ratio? 0.37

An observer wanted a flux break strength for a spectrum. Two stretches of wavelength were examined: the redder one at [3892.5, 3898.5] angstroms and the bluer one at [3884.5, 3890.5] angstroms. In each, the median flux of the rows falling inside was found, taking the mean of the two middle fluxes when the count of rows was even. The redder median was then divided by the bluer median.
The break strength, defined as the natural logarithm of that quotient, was -0.15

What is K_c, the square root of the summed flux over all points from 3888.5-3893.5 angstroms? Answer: 6.9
